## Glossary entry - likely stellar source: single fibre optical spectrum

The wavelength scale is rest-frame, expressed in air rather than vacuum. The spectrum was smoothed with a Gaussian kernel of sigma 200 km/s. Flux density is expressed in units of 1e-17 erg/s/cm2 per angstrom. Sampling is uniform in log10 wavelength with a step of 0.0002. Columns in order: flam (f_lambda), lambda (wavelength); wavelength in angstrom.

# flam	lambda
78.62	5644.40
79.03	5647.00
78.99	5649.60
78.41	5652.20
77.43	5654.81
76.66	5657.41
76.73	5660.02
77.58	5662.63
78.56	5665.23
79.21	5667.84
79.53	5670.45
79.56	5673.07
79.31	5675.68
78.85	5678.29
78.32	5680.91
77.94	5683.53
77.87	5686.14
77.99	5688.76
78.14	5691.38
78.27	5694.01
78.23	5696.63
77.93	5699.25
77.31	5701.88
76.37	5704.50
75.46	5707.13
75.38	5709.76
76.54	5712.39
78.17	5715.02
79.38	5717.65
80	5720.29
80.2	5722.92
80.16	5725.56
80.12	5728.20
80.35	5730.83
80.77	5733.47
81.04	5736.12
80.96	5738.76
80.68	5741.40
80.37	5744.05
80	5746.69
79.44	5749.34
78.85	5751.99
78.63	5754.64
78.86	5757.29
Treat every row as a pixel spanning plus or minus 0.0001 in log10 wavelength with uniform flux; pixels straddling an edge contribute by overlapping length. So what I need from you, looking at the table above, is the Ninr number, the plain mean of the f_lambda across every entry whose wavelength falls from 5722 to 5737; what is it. 80.4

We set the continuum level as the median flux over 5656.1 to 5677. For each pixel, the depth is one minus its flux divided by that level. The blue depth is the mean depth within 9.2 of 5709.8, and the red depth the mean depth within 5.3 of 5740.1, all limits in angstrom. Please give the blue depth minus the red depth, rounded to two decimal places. 0.05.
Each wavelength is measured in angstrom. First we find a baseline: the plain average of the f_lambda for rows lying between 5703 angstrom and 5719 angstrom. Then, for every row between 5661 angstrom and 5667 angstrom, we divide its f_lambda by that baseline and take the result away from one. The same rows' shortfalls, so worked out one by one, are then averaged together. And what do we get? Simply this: -0.015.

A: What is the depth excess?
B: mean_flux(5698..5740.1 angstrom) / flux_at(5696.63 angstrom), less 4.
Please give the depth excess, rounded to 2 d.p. -2.99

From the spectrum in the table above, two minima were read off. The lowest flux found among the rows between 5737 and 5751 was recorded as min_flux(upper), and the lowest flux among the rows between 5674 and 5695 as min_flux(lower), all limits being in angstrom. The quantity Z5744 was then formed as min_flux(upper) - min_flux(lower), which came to 2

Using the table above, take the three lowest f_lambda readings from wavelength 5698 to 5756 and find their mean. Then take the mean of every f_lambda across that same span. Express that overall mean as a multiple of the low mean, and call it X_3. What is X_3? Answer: 1.04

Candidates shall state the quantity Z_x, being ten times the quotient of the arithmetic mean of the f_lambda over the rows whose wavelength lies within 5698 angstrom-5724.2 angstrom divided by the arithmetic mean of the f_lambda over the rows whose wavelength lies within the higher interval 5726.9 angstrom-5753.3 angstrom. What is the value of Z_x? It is 9.7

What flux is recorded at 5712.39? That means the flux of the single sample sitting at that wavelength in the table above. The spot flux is 76.54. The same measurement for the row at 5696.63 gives 78.23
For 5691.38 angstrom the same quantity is 78.14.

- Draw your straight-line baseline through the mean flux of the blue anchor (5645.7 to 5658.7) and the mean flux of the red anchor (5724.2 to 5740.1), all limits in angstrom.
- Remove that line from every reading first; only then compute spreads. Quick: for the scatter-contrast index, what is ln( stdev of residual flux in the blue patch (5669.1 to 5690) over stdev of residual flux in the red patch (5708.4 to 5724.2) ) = -1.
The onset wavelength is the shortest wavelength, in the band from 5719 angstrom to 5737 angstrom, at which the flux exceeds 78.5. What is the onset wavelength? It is 5720.29 angstrom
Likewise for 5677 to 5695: 5678.29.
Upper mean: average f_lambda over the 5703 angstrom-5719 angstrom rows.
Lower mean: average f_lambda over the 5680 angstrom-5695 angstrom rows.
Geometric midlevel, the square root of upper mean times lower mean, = 77.5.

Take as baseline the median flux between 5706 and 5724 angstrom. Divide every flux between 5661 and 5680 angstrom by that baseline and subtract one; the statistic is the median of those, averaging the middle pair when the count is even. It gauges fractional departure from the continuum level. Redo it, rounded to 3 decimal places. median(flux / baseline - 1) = 0.013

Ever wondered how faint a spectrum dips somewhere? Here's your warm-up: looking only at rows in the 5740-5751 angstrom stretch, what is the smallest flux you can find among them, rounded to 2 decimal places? 79.44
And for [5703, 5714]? 75.38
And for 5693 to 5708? 75.46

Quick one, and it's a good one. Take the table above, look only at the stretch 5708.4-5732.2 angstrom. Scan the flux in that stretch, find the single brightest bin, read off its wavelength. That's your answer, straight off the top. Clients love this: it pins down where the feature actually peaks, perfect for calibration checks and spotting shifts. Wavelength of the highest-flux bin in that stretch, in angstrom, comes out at 5730.83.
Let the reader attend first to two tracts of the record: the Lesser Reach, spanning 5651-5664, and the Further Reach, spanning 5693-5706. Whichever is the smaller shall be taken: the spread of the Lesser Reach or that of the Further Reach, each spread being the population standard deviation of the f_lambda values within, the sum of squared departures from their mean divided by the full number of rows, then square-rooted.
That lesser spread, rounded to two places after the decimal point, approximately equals 0.64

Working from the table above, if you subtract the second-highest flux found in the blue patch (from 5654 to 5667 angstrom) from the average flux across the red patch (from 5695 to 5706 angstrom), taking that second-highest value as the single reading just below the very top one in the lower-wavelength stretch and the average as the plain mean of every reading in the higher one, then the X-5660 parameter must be 0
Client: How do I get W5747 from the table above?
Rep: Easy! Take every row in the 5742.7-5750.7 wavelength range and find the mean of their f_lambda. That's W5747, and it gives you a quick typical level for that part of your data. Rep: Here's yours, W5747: 79.9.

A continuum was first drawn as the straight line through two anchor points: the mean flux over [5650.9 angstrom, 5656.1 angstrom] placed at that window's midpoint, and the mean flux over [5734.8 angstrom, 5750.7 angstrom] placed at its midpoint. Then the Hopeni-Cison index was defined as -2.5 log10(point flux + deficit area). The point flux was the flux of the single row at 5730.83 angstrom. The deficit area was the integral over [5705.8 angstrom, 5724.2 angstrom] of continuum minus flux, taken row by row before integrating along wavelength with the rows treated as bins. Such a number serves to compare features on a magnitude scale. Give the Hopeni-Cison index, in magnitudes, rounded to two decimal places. -5.13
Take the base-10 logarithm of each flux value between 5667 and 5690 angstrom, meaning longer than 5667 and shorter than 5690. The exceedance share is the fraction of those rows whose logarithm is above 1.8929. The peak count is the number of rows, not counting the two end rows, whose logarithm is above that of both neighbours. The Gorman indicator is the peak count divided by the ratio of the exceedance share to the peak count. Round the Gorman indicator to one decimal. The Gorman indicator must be 1.5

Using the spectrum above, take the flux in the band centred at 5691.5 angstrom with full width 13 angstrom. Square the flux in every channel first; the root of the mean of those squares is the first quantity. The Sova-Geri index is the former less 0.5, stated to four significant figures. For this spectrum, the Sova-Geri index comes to 77.60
